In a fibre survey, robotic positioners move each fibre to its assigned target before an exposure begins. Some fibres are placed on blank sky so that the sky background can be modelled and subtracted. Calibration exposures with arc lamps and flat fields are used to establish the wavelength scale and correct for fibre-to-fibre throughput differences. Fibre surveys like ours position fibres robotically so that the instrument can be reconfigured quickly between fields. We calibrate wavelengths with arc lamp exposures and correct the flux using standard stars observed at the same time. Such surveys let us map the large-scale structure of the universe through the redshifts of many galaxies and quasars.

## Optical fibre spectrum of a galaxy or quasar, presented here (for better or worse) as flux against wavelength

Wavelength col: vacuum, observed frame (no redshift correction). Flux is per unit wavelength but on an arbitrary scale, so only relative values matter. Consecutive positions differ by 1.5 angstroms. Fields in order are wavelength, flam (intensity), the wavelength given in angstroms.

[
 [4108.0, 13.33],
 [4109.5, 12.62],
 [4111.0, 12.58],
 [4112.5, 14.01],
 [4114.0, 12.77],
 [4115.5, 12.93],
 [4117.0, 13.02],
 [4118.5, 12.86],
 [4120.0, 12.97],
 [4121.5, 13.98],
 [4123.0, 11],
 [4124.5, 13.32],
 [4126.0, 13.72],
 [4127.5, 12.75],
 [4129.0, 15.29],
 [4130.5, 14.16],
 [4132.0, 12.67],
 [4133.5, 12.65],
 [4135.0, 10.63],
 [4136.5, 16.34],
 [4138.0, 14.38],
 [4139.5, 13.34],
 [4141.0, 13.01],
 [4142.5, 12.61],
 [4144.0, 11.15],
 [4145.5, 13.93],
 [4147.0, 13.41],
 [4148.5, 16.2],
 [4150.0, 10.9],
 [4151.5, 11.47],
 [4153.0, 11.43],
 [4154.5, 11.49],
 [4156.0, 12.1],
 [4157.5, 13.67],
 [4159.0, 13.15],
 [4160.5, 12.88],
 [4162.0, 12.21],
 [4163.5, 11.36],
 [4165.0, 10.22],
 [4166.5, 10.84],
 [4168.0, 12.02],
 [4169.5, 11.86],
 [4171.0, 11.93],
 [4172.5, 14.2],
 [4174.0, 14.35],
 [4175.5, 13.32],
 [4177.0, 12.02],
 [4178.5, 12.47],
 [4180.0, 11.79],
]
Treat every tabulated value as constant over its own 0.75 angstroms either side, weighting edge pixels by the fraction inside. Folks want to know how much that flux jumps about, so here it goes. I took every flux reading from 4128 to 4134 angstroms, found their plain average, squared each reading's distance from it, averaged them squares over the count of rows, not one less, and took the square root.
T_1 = 1.11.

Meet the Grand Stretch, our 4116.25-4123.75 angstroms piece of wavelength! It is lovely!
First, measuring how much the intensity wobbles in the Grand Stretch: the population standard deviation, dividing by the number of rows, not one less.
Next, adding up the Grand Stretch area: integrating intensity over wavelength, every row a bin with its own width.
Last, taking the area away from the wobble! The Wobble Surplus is -95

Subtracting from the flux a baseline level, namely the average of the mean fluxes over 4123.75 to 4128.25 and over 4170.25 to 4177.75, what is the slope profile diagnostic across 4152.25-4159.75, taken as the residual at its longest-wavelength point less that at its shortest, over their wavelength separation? 0.29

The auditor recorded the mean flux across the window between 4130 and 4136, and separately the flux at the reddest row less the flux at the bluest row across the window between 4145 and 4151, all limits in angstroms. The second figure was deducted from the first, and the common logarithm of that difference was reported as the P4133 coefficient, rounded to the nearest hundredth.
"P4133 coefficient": 1.19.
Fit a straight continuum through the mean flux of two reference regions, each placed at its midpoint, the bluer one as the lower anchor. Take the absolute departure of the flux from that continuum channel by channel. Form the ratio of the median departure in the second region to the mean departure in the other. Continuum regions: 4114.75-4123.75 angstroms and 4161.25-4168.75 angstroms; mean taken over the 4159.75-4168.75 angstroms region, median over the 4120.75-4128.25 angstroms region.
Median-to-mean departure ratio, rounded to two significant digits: 1.5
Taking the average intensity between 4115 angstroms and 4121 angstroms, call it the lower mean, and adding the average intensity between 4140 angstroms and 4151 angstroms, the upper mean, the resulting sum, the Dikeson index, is 26.0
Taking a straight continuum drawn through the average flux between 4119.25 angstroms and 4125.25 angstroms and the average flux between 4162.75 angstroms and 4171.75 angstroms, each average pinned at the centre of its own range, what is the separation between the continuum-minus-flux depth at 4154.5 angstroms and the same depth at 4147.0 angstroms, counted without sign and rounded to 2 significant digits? 1.7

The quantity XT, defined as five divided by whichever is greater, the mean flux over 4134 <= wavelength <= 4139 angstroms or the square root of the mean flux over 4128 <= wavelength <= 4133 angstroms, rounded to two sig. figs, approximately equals 0.36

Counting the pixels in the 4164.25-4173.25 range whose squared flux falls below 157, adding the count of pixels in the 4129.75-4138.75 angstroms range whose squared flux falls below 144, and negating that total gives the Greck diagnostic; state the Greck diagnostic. -6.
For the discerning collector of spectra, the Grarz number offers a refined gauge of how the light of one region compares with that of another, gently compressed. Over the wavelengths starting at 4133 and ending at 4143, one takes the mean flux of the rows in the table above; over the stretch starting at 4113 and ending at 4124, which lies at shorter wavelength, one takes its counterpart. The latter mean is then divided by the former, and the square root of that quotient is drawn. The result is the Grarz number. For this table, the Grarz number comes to 0.98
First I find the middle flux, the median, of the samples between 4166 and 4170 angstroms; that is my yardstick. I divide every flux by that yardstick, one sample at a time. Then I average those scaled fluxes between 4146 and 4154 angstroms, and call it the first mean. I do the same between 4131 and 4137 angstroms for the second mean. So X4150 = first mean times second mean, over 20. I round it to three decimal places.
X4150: 0.059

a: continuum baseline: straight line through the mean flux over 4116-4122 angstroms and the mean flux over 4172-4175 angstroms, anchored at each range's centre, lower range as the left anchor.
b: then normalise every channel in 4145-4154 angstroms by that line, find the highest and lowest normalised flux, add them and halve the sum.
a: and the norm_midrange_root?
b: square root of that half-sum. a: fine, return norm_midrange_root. 0.99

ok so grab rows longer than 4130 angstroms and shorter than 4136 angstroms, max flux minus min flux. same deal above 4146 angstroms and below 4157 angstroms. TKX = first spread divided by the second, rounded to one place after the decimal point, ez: 0.7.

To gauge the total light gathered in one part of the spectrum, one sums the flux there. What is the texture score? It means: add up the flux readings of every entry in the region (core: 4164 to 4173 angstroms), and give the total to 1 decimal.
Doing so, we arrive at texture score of 71.1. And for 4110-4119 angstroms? 78.2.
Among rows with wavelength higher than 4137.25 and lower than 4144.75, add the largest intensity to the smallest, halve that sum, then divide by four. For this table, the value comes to 3.19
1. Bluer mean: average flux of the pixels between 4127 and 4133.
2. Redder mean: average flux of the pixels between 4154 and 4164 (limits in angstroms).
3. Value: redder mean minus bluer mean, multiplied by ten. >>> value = -13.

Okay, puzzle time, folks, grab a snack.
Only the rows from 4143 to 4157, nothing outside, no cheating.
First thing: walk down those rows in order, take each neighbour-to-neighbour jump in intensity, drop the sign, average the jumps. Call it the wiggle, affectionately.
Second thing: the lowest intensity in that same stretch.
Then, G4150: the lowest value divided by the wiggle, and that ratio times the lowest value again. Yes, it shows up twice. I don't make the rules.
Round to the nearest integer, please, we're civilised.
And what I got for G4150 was 75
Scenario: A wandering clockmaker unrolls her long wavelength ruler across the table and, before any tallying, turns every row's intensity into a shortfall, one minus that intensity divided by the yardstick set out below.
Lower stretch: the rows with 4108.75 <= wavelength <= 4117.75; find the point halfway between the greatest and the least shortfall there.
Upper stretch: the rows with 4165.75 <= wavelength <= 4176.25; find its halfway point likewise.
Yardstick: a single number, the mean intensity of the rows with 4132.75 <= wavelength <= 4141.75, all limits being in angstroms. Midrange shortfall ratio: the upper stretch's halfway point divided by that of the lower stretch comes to 8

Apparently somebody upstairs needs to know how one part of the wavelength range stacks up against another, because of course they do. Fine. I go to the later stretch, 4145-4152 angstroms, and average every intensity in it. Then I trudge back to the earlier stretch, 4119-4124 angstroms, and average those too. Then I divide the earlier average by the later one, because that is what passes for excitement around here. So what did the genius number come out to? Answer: 0.96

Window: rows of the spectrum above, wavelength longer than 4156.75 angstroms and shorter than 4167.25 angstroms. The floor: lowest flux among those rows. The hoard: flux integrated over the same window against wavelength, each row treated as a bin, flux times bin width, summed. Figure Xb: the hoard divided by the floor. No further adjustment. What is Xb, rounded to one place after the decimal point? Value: 12.4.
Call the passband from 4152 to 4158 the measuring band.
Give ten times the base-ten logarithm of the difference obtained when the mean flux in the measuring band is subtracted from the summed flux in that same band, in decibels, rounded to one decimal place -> 15.6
